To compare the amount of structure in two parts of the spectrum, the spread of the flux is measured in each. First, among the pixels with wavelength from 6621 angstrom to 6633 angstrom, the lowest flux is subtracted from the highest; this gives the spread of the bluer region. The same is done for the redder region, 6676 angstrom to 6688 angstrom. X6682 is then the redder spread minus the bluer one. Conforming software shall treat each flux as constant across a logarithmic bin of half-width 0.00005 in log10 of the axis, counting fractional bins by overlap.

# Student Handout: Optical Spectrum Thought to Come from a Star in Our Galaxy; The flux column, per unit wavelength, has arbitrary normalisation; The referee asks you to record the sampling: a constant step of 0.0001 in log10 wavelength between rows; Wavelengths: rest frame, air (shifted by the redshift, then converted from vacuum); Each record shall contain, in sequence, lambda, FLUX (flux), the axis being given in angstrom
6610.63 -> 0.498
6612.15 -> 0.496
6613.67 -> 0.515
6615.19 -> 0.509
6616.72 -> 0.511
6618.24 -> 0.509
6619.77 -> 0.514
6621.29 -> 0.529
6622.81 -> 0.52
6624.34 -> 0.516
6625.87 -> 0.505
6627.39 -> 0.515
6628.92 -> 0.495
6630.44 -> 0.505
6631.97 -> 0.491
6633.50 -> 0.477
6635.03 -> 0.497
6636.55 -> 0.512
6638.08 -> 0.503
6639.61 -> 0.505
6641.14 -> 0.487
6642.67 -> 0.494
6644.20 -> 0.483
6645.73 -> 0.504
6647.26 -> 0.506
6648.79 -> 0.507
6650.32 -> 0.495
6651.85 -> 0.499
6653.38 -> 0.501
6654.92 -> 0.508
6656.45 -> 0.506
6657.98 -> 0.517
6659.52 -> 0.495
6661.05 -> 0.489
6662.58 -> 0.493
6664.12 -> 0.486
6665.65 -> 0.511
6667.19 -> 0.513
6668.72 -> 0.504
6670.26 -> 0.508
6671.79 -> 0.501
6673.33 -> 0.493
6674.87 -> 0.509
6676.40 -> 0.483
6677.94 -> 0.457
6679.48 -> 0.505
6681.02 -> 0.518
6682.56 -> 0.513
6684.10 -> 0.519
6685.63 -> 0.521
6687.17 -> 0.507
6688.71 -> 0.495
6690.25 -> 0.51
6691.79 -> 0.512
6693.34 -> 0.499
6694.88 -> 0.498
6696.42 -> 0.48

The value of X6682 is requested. 0.026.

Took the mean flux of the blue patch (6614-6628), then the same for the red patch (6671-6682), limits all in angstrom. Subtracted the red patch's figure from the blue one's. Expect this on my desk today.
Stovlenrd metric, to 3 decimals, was 0.019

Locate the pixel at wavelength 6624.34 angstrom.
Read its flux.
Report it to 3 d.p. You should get 0.516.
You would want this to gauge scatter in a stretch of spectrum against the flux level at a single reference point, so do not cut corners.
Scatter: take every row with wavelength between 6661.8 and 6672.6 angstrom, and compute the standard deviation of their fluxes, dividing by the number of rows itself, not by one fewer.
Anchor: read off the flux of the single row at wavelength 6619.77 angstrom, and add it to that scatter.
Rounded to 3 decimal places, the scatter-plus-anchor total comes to 0.523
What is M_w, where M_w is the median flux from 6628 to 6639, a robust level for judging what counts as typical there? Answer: 0.497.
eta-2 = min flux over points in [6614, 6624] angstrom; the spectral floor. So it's 0.509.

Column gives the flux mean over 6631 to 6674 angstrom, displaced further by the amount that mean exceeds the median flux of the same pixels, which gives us 0.498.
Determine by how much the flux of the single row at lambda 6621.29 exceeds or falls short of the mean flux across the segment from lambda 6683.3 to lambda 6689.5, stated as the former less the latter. 0.018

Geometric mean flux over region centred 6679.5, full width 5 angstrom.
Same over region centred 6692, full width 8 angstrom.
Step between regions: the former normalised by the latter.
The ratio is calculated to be 0.98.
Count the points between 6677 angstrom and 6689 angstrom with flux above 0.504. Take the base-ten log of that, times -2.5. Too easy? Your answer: -1.9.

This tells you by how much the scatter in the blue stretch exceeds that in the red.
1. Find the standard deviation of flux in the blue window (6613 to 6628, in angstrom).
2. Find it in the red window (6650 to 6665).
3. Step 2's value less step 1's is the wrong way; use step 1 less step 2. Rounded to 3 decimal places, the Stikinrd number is -0.003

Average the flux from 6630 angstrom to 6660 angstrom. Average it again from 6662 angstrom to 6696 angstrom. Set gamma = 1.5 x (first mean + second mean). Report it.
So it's 1.50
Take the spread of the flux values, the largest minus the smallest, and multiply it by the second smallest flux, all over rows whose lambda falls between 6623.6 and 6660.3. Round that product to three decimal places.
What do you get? 0.019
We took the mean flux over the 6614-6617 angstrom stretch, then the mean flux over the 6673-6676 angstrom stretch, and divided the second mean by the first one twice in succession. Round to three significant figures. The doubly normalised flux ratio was 1.93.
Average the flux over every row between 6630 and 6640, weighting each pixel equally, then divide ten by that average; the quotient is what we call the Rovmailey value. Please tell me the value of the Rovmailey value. 20.1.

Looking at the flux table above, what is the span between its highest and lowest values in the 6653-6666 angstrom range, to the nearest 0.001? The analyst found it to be 0.031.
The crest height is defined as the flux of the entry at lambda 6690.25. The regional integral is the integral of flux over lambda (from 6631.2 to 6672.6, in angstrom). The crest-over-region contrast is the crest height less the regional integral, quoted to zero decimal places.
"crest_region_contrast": -20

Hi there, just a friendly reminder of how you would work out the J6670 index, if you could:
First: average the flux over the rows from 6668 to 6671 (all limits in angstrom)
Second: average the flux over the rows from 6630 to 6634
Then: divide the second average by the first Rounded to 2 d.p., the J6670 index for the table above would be 0.97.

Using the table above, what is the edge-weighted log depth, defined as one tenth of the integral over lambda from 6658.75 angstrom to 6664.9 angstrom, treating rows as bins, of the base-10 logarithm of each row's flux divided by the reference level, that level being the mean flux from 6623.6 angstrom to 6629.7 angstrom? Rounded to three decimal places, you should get -0.009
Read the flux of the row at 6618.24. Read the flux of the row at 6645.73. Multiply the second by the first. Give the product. 0.257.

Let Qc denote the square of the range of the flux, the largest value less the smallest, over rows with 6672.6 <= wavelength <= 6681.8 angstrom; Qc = 0.0037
